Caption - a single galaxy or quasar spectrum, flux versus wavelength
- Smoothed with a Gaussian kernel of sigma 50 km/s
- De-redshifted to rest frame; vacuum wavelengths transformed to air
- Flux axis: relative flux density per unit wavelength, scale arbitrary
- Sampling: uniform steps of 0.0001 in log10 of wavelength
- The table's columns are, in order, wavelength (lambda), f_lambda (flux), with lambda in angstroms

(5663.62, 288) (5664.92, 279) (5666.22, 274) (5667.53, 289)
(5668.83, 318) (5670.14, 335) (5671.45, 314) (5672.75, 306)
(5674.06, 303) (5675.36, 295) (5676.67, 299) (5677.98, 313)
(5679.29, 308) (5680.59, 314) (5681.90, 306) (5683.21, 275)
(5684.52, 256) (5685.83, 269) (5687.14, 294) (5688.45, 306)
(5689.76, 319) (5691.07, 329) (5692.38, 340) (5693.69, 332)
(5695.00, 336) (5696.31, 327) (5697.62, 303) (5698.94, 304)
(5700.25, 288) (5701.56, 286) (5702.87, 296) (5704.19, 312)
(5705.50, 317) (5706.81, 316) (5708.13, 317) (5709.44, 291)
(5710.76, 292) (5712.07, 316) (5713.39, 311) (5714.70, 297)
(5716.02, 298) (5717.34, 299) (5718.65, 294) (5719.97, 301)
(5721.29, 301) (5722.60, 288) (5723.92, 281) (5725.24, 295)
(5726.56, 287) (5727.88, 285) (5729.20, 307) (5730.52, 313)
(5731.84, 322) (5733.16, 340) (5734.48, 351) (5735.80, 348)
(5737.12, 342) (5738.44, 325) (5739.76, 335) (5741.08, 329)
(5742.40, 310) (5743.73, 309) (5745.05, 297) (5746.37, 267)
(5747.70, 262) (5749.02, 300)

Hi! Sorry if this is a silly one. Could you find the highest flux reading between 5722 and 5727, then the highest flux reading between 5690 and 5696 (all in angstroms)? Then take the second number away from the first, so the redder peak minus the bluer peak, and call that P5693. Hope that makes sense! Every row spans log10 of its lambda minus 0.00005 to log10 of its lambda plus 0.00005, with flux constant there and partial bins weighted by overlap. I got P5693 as -45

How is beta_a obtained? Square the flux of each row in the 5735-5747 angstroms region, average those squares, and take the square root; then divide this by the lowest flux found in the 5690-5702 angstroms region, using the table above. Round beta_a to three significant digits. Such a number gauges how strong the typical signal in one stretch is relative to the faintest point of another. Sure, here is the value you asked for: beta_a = 1.12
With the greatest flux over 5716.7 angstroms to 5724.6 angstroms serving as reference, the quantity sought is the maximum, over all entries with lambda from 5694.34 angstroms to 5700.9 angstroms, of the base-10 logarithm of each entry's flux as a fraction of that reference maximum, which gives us 0.048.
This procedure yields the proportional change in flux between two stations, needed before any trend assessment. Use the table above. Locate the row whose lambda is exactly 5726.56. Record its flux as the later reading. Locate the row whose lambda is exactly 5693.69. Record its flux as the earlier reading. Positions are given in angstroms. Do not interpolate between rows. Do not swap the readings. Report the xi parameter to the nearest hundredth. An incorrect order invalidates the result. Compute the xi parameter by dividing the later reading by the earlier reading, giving 0.86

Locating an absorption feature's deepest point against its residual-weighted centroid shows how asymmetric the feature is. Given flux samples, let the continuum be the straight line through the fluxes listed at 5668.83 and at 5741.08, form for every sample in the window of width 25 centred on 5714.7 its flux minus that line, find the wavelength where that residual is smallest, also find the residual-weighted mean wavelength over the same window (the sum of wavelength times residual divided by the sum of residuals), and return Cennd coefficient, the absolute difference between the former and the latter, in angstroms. 6.9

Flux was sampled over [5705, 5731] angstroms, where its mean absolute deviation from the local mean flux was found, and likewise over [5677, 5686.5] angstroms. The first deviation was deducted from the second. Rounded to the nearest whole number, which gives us 12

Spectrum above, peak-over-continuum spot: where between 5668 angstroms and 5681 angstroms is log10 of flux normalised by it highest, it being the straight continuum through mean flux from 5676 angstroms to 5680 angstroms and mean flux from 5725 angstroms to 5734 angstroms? 5670.14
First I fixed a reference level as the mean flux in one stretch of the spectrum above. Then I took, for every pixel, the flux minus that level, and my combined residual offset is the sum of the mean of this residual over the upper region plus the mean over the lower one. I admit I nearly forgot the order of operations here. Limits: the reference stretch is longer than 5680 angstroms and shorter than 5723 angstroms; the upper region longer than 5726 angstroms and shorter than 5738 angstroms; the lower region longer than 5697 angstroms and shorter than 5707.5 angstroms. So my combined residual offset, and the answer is 17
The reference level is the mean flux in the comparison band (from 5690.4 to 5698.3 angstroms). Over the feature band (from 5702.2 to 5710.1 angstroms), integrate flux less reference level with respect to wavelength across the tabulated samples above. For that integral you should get -155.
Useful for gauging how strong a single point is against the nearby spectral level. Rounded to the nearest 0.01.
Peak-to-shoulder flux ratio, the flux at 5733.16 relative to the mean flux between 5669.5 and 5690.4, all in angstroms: 1.13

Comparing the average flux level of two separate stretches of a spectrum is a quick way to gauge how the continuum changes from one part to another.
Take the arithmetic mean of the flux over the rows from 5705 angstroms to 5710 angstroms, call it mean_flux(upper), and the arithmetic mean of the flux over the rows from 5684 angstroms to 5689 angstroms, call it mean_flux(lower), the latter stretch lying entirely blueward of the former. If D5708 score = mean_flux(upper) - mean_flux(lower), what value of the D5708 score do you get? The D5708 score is 29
